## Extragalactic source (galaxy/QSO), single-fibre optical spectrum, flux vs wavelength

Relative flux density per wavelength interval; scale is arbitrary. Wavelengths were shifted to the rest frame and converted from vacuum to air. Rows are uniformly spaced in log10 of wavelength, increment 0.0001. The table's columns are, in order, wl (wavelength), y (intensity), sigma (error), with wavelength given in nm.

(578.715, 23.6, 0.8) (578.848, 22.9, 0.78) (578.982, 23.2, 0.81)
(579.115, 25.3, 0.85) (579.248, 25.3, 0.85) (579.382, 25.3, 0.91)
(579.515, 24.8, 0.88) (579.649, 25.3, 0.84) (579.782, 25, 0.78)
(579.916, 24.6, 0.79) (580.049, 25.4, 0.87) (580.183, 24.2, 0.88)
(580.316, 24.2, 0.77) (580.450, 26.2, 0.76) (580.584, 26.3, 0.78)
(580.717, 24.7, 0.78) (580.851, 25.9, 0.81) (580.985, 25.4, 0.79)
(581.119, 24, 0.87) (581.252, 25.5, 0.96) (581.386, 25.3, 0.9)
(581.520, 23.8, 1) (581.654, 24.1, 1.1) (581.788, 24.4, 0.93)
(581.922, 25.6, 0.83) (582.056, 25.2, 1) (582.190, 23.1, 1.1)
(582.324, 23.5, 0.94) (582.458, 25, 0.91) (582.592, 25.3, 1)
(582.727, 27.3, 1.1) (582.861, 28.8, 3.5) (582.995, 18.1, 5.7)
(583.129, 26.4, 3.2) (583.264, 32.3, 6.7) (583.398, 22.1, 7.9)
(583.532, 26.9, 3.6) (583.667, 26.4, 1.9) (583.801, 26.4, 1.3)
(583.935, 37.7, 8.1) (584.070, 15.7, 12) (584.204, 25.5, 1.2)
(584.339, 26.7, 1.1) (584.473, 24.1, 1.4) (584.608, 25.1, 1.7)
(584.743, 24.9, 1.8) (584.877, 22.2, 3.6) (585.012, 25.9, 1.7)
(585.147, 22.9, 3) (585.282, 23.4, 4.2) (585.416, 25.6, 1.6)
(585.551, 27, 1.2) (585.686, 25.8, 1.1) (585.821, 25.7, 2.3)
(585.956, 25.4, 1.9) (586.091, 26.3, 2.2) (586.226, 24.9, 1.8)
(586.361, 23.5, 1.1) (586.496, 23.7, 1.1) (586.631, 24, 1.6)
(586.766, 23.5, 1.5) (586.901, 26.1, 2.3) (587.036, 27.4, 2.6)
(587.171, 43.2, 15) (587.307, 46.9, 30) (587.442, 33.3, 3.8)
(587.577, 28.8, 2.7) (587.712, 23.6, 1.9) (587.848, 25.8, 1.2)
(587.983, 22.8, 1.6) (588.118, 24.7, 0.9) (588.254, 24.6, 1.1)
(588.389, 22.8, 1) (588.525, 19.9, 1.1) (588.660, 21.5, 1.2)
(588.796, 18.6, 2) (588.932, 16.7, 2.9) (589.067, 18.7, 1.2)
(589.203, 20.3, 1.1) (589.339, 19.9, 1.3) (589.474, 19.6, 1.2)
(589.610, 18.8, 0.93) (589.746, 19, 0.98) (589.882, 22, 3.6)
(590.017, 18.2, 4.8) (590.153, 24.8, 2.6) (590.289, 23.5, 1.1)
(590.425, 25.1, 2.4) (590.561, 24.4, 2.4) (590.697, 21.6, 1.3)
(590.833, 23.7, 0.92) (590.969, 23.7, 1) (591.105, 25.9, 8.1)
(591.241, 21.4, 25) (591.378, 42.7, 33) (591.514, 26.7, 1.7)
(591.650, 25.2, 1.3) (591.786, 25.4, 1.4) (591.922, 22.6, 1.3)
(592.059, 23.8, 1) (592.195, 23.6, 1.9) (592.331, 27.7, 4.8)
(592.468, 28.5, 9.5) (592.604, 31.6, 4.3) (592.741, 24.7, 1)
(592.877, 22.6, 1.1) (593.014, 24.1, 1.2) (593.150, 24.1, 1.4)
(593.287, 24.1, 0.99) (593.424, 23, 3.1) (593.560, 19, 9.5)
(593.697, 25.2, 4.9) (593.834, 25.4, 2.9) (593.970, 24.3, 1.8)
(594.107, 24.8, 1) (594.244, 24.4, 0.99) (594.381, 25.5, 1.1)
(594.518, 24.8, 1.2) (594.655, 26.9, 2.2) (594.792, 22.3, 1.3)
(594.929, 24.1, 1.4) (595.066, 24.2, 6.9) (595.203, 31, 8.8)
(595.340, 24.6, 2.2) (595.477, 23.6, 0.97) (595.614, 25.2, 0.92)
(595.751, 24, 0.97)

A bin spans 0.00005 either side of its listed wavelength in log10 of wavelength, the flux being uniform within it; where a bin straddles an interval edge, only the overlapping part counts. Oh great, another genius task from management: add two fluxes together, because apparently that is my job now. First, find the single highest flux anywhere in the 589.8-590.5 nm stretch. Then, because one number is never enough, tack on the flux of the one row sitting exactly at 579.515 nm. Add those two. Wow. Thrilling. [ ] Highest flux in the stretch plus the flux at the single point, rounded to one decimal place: 49.9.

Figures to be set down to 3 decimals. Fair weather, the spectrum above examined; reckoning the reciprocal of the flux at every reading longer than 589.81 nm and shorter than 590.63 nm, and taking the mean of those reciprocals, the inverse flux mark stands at 0.044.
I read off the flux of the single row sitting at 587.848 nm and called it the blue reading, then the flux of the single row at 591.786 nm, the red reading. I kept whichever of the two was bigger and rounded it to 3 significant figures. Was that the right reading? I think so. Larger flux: 25.8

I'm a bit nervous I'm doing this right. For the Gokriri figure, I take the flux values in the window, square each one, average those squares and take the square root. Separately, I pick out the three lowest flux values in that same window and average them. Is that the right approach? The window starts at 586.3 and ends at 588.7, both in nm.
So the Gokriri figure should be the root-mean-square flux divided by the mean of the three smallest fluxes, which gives 1.30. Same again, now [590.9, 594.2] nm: 1.23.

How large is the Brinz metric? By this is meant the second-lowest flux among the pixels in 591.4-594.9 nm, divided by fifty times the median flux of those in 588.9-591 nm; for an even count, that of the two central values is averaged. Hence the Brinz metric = 0.0213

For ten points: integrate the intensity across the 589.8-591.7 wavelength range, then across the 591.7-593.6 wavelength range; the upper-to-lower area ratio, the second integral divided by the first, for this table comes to 0.99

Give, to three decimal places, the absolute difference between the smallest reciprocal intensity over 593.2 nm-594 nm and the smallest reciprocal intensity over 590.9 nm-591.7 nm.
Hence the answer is 0.016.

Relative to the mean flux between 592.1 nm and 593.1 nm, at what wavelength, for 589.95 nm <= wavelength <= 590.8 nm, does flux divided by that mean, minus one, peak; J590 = 590.425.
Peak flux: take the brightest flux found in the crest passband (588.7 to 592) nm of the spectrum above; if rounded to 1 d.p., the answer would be 42.7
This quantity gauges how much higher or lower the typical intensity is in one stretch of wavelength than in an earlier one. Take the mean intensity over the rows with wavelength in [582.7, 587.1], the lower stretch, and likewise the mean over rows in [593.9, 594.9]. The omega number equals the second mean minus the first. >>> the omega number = -0.7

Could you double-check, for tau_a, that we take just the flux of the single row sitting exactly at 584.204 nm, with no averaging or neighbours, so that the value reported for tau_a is 25.5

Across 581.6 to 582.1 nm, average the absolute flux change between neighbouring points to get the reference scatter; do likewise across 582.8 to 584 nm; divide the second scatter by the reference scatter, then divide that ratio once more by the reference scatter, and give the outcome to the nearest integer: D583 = 16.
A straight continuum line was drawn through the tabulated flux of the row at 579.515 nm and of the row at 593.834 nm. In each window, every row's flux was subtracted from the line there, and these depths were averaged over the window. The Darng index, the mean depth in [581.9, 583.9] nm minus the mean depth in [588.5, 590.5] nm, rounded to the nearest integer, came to -5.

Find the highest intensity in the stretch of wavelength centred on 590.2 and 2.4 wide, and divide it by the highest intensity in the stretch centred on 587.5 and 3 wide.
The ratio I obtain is 0.91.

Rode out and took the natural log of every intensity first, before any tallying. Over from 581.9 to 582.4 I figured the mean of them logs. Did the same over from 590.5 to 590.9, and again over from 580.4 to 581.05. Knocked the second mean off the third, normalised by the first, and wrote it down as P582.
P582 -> 0.032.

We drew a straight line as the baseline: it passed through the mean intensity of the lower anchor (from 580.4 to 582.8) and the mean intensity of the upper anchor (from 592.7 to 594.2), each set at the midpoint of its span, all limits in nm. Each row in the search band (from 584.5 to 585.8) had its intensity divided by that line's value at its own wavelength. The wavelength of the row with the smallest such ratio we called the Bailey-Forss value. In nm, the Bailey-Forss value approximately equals 584.877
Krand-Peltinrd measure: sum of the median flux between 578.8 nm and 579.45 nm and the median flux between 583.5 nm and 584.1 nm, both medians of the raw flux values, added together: 51.7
